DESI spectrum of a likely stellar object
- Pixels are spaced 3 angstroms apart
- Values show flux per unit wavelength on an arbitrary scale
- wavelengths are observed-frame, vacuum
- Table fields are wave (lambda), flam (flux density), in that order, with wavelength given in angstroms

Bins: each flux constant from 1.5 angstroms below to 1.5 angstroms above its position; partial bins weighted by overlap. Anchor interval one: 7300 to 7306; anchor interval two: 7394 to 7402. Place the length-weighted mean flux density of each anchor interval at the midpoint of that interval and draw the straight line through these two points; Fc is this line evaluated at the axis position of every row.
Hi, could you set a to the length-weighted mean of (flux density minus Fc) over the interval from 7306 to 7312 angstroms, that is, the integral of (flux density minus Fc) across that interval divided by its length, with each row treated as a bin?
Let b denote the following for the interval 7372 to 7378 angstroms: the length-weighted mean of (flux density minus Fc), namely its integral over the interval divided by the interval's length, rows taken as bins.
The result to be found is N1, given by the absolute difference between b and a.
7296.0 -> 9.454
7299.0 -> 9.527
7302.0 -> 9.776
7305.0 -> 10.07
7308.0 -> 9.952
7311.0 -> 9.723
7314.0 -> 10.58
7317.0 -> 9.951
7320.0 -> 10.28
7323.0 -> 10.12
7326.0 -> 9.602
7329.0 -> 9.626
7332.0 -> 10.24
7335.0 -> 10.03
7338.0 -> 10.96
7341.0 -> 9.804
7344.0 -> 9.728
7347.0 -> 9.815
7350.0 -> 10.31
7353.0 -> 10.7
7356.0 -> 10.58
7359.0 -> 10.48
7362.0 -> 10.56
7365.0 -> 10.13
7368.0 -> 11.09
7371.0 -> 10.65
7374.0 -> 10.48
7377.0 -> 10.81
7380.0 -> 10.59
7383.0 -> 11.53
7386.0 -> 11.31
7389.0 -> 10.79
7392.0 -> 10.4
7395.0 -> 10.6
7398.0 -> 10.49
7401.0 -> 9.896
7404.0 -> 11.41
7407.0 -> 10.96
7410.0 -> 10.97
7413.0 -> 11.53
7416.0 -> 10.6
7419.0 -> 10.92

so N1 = 0.44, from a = -0.04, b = 0.4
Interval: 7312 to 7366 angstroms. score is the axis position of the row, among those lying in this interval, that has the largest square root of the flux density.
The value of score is 7338.0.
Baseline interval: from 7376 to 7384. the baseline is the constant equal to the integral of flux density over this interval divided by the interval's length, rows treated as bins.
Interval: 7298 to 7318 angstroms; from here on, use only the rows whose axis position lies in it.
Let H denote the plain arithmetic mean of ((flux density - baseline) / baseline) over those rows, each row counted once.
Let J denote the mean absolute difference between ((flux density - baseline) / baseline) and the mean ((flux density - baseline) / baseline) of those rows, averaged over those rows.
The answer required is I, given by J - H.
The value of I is 0.113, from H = -0.092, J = 0.021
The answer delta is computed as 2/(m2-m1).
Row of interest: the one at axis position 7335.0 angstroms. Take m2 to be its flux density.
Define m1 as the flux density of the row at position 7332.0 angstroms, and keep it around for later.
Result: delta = -10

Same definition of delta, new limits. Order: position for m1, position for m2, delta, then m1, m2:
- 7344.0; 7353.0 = 2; 9.728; 10.7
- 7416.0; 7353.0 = 20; 10.6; 10.7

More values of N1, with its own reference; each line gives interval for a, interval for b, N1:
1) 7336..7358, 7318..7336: 0.19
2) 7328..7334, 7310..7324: 0.25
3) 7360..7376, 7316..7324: 0.23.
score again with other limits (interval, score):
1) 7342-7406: 7383.0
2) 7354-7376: 7368.0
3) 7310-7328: 7314.0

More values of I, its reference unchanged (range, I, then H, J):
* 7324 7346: 0.119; -0.087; 0.032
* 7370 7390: 0.035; -0.007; 0.028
